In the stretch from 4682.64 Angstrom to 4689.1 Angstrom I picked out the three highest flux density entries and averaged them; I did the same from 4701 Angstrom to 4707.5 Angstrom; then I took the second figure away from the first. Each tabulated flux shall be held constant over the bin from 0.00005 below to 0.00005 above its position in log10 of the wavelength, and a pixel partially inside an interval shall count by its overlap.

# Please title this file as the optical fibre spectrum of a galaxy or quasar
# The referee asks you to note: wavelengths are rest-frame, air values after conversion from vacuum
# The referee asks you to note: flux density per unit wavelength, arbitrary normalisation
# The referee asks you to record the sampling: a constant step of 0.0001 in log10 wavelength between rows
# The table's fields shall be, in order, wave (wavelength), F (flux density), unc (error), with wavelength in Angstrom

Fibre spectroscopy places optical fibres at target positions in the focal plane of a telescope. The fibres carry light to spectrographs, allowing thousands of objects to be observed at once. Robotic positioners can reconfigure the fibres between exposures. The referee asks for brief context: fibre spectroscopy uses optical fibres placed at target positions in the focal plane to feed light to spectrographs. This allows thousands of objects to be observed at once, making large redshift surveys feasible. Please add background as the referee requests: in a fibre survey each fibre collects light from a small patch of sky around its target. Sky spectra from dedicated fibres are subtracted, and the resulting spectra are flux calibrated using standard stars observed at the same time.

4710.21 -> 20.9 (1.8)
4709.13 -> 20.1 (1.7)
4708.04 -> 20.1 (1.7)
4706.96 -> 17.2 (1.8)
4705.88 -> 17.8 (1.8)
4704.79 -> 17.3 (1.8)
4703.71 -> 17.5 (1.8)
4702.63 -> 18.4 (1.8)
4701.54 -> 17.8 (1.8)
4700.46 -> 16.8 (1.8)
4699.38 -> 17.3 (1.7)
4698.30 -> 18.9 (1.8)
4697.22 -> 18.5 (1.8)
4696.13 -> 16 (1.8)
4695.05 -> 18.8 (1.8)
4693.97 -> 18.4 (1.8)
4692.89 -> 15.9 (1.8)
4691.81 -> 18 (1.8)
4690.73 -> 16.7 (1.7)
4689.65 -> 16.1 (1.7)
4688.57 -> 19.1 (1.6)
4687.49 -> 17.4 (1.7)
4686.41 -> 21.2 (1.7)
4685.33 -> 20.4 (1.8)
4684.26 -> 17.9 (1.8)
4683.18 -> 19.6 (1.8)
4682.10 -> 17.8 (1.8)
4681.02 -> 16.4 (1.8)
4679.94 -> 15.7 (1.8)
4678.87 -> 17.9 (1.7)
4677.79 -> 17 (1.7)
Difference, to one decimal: 2.4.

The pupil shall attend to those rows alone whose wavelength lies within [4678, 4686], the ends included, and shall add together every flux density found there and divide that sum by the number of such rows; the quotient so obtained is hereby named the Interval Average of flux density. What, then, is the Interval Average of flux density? 18.0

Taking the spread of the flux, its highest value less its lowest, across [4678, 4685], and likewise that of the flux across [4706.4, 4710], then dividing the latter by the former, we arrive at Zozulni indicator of 0.74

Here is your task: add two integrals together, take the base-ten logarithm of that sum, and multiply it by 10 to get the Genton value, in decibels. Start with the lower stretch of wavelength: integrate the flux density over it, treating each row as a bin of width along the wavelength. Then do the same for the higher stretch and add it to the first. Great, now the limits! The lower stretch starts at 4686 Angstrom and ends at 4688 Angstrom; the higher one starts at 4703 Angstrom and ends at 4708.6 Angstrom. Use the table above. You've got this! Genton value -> 21.4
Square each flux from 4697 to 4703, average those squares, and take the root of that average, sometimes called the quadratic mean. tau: 18.0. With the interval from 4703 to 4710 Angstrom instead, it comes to 18.4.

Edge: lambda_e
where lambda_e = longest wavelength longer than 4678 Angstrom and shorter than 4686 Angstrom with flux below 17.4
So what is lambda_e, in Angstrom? 4681.02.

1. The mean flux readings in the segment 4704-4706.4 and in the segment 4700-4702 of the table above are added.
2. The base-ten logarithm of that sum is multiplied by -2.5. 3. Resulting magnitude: -3.86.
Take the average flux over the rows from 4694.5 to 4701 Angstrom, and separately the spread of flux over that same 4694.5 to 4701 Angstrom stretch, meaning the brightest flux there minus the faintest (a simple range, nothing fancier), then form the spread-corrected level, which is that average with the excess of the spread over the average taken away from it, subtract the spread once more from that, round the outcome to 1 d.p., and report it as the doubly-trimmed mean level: 29.6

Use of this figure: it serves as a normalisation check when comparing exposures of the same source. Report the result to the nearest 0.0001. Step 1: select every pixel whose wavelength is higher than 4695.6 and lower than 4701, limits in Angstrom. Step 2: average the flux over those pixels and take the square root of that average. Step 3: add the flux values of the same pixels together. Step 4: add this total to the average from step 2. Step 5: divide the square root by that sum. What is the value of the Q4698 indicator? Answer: 0.0398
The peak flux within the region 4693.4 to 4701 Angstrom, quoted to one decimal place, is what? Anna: 18.9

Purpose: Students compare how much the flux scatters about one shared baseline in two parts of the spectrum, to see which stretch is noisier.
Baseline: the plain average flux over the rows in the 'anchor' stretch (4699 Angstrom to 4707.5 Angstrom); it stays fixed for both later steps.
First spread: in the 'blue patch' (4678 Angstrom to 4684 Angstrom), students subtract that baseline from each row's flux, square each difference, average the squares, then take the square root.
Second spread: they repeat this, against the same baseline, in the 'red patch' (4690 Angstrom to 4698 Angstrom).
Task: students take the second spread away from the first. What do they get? 0.2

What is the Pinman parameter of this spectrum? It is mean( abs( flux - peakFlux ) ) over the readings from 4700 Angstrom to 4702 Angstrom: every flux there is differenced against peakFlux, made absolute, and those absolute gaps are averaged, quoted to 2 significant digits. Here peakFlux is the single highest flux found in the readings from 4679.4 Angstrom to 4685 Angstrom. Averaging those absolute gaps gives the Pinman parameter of 2.3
